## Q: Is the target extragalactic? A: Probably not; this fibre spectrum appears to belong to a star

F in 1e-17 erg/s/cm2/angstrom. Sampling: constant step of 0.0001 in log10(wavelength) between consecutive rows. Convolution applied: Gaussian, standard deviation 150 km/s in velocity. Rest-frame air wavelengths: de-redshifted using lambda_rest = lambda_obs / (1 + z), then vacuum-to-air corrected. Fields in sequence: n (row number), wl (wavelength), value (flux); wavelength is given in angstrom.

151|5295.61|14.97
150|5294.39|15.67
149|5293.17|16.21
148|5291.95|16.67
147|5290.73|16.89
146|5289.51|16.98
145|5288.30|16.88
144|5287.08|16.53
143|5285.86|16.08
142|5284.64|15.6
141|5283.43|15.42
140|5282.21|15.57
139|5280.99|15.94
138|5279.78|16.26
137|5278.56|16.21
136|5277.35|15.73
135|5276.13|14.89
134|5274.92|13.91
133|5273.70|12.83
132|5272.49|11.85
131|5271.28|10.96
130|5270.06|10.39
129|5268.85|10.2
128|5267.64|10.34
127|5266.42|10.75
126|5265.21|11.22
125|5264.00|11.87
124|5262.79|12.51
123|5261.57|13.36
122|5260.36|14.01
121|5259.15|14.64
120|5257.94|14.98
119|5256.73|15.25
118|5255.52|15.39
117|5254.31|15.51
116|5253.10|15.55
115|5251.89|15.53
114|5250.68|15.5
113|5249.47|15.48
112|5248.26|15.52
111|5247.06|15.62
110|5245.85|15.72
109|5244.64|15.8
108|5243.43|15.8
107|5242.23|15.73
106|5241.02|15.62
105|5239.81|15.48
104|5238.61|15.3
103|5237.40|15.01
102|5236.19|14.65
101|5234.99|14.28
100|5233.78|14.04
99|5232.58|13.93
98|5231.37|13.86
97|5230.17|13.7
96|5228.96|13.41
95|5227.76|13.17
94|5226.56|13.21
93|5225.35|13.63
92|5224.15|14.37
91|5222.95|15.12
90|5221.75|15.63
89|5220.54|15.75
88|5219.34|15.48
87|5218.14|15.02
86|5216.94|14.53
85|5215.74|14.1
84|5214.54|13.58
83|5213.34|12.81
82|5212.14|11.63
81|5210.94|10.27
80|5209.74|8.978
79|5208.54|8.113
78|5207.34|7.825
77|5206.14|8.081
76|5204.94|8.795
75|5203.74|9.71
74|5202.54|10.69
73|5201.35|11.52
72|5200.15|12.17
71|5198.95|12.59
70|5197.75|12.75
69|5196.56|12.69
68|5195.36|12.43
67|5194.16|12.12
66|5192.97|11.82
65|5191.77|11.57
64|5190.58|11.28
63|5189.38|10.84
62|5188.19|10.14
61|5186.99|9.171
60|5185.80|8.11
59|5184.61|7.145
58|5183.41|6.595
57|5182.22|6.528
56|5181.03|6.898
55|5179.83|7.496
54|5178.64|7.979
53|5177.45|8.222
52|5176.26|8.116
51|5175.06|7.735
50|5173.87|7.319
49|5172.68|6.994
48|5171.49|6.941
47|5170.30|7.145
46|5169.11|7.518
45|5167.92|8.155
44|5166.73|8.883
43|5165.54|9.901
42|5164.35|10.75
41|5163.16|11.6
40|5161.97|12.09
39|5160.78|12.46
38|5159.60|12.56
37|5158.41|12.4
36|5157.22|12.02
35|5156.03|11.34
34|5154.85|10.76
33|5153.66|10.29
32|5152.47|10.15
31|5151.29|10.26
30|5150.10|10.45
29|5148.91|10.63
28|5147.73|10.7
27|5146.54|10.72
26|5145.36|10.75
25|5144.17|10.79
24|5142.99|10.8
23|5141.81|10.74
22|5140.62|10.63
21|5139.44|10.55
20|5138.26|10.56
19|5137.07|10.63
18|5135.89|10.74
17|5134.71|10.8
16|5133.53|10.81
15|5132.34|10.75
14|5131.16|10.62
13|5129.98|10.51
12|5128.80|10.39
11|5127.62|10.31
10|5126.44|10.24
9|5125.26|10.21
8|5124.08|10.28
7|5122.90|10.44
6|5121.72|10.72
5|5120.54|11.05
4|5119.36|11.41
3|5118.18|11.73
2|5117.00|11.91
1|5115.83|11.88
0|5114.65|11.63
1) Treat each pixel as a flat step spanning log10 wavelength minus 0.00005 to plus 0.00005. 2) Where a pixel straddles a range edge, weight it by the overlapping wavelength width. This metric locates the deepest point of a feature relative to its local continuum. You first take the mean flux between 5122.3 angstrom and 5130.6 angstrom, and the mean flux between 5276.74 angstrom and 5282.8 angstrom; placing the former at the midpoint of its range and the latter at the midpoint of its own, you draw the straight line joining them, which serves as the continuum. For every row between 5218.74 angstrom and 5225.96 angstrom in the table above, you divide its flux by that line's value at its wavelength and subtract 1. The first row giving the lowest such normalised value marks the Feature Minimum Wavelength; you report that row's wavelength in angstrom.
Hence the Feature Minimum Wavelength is 5225.35 angstrom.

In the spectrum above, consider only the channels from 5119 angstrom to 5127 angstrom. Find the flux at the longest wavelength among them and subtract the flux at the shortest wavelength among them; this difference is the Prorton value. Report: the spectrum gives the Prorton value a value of -1.2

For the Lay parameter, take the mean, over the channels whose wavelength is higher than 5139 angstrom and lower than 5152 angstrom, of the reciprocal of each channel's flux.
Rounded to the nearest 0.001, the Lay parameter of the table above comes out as 0.094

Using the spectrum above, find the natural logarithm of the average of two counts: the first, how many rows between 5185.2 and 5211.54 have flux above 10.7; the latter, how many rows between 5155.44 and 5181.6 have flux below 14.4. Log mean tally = 2.80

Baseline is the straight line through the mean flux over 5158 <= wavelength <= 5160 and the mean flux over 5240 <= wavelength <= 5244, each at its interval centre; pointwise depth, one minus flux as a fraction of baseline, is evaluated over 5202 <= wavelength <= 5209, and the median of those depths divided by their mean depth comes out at 1.08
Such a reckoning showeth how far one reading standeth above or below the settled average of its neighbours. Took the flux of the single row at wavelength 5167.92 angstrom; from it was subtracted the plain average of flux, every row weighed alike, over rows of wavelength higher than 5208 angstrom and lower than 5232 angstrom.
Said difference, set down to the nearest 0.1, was -5.2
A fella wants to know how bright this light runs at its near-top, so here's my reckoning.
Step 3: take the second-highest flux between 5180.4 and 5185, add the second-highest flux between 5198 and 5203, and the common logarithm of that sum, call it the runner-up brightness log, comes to 1.28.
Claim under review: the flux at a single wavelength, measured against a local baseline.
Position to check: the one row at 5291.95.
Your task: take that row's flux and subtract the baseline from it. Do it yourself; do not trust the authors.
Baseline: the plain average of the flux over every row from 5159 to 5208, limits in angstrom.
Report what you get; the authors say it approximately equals 7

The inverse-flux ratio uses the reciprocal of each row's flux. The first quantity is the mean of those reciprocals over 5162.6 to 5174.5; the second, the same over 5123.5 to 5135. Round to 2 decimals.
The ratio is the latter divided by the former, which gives 0.79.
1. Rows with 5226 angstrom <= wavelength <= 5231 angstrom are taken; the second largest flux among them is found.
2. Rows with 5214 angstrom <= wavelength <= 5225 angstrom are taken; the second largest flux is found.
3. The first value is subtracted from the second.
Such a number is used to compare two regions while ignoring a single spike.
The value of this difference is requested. 2.2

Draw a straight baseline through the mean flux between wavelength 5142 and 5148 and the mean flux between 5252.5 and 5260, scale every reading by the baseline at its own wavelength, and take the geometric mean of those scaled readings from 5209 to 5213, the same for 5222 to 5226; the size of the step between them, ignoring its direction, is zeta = 0.27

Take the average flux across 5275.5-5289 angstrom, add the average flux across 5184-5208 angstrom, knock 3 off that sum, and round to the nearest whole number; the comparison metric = 23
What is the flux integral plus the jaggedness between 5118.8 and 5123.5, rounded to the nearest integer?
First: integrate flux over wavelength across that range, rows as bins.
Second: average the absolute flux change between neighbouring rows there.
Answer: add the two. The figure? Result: 52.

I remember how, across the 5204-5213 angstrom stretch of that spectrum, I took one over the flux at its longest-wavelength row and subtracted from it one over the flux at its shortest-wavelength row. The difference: -0.028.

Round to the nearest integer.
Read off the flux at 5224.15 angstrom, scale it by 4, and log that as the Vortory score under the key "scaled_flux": 57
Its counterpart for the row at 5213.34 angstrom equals 51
